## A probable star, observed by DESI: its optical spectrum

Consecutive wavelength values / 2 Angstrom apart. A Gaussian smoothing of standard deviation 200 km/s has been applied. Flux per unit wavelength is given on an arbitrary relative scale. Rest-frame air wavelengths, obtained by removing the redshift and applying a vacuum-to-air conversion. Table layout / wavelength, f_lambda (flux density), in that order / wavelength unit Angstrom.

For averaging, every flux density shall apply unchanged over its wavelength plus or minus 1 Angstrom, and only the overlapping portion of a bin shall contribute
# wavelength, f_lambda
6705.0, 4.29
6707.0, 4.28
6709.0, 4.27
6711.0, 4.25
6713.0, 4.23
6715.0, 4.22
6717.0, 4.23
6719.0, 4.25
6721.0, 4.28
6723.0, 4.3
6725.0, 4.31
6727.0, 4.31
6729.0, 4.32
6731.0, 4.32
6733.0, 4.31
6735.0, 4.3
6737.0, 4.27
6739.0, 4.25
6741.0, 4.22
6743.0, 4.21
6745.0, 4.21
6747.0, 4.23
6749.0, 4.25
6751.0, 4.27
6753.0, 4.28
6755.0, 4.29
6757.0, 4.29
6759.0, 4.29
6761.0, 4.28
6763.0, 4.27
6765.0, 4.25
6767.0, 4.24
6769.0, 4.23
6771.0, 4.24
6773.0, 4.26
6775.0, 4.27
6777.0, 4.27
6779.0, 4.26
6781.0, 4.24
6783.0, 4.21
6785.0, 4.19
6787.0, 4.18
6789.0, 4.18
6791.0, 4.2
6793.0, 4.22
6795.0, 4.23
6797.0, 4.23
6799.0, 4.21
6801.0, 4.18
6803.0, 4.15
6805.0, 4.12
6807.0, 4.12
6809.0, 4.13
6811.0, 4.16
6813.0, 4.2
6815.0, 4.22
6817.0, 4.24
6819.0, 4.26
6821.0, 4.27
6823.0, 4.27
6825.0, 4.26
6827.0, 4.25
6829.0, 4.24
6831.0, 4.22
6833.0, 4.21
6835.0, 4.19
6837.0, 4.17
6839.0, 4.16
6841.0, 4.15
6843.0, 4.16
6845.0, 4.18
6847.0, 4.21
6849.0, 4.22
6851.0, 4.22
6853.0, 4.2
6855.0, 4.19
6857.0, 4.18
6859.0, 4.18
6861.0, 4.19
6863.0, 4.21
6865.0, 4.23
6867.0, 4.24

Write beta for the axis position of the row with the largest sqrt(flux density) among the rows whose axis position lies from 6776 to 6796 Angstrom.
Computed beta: 6777.0 Angstrom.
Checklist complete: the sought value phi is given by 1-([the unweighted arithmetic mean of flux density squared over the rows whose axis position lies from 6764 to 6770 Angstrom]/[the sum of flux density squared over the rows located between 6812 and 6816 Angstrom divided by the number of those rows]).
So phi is -0.01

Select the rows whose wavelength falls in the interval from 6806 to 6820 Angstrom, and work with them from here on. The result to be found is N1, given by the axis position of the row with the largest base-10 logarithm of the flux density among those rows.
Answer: 6819.0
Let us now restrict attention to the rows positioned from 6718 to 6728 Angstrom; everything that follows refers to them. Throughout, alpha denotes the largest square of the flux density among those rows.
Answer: 18.6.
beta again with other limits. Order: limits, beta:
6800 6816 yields 6815.0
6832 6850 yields 6849.0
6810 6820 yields 6819.0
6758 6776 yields 6759.0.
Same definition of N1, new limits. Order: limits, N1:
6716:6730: 6729.0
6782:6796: 6795.0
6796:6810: 6797.0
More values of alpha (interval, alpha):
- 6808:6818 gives 18.0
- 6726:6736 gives 18.7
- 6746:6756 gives 18.4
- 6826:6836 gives 18.1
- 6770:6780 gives 18.2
